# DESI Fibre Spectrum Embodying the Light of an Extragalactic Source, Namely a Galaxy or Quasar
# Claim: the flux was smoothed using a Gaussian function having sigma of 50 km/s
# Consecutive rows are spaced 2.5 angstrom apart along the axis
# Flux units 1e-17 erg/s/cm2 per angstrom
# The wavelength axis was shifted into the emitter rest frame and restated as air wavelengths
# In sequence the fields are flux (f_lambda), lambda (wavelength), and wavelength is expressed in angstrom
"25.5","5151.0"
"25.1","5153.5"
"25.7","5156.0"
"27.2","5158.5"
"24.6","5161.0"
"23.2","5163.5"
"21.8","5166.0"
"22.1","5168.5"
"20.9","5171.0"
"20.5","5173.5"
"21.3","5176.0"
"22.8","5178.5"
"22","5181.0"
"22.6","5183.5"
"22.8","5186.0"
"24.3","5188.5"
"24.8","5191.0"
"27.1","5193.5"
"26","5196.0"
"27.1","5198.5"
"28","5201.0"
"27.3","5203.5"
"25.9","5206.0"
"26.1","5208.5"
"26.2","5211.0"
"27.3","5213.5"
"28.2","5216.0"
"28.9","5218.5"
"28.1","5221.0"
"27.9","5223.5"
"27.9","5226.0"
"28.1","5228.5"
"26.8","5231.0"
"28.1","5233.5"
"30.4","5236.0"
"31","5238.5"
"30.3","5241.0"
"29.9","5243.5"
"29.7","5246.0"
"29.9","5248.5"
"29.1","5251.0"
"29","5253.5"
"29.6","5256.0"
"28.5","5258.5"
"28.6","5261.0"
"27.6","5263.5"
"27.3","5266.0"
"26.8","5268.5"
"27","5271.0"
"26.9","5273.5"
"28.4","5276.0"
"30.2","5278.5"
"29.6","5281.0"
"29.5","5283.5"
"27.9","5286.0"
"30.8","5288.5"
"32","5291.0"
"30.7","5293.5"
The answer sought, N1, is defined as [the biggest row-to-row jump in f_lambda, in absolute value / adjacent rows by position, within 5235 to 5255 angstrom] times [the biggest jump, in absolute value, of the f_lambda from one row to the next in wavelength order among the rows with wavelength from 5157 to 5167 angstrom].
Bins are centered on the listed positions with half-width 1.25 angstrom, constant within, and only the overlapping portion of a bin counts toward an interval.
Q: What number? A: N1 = 2.08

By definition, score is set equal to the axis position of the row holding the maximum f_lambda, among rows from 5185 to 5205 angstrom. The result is 5201.0 angstrom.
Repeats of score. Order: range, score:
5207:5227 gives 5218.5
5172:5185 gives 5178.5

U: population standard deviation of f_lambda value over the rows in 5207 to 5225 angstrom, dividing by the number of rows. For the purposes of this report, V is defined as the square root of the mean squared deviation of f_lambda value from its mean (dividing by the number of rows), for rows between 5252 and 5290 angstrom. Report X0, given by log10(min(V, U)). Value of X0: -0.011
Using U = 1.0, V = 1.2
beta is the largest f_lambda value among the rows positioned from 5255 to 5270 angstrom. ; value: 29.6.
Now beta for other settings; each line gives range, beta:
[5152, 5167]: 27.2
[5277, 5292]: 32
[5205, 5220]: 28.9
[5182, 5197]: 27.1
